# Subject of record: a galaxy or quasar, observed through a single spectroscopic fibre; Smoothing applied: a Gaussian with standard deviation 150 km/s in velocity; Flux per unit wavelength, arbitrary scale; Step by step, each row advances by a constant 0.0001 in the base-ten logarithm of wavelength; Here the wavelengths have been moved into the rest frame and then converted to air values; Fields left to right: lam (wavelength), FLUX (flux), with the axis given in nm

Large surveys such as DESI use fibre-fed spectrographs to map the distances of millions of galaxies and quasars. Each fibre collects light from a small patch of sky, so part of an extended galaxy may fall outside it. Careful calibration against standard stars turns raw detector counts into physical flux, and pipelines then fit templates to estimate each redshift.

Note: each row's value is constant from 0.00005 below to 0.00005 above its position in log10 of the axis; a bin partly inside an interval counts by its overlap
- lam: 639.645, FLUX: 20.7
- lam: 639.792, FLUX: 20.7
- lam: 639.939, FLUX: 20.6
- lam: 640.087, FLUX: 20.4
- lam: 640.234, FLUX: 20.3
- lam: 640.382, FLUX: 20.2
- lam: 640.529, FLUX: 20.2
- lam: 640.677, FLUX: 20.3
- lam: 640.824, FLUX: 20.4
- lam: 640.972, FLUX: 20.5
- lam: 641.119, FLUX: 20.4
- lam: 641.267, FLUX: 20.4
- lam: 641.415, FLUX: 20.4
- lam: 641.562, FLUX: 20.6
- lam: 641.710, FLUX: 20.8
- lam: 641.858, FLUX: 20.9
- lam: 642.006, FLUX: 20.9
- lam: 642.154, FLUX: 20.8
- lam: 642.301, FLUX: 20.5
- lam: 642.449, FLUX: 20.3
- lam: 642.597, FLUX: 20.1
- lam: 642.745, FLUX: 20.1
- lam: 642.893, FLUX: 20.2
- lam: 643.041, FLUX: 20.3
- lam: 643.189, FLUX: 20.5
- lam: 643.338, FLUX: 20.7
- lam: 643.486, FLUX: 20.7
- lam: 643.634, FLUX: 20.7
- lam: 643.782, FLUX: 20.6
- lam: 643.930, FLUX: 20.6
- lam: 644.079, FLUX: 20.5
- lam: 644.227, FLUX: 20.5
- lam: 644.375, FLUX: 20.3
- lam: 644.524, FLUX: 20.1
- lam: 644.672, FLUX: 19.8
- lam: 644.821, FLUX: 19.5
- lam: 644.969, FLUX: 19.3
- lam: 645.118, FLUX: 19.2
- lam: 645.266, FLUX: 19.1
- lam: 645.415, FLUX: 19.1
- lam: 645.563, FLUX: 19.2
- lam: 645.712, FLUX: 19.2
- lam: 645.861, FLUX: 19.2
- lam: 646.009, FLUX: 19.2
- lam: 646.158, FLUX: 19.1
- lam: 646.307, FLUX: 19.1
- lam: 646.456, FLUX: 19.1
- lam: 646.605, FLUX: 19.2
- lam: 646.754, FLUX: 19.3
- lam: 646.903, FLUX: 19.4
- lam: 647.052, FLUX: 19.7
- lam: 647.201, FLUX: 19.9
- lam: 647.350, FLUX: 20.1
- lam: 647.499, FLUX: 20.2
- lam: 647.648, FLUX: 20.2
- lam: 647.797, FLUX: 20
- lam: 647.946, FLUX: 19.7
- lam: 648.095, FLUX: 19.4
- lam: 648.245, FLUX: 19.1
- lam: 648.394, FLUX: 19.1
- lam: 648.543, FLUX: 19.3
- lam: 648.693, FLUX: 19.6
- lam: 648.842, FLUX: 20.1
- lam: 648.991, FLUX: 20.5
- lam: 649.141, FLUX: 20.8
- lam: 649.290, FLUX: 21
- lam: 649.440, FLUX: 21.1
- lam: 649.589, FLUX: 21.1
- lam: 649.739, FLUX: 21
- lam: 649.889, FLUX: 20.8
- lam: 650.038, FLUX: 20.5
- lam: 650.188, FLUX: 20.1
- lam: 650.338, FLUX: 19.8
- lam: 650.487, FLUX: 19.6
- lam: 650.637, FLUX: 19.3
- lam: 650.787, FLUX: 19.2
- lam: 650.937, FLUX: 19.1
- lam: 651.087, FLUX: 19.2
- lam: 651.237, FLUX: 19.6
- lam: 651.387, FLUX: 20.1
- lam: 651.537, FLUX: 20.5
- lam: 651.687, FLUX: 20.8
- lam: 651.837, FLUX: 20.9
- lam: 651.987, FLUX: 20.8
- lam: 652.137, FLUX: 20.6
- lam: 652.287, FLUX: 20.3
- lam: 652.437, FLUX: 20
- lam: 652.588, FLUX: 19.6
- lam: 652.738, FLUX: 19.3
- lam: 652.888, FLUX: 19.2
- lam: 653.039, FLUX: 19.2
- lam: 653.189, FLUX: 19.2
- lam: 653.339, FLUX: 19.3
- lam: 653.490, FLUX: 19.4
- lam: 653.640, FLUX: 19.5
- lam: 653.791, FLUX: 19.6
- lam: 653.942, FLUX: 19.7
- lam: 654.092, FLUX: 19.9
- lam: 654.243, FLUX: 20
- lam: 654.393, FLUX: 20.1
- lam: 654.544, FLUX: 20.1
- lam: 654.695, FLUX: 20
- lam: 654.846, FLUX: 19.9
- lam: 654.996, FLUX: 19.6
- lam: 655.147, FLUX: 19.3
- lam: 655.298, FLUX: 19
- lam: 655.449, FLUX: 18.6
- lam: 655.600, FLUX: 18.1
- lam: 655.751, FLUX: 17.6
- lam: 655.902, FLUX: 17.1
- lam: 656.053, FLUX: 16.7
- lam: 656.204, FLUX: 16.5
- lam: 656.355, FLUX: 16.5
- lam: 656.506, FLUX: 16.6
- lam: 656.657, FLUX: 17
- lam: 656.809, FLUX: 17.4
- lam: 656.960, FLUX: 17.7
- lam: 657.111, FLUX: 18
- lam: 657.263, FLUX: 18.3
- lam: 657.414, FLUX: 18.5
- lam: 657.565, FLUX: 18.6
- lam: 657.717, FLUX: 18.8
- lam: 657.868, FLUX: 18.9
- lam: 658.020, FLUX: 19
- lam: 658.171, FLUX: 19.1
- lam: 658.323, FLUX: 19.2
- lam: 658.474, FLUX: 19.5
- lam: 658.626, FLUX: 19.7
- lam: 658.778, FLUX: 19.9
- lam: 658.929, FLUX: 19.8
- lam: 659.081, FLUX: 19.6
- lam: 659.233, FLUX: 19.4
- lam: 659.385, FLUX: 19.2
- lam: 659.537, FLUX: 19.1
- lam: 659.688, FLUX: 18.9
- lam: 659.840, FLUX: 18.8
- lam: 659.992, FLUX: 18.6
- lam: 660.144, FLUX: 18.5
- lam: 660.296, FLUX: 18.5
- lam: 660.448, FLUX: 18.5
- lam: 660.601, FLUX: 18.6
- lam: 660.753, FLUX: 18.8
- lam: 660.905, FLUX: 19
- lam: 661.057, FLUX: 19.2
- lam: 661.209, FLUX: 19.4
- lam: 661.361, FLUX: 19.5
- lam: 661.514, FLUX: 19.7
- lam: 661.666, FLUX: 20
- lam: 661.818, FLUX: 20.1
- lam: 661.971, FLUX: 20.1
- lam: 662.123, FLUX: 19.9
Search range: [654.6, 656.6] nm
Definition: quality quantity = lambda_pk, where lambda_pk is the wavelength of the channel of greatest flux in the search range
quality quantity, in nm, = 654.695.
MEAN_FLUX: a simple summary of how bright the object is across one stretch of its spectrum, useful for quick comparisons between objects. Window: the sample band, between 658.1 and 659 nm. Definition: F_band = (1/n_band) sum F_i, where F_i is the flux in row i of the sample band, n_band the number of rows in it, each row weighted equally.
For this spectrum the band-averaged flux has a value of 19.5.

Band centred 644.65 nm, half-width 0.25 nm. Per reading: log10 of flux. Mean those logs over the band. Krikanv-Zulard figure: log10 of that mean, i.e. 0.113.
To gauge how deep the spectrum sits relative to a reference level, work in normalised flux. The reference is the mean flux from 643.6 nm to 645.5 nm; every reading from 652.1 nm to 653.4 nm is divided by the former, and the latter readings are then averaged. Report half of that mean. 0.492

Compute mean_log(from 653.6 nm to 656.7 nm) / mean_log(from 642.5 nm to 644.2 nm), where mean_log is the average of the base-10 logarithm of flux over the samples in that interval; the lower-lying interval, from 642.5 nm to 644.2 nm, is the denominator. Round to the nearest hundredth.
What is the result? 0.97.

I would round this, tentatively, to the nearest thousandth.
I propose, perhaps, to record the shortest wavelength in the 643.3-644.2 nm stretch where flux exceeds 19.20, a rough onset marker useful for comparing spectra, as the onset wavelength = 643.338 nm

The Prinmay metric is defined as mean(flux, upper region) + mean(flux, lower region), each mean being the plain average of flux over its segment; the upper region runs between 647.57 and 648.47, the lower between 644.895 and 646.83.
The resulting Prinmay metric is 38.8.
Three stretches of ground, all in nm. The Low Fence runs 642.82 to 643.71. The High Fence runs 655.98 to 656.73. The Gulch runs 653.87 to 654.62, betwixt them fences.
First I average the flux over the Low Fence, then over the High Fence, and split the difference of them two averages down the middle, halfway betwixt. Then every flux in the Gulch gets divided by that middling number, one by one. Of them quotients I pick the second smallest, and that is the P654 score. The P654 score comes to 1.07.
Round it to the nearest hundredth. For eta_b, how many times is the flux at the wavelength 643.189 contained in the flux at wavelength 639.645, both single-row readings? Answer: 1.01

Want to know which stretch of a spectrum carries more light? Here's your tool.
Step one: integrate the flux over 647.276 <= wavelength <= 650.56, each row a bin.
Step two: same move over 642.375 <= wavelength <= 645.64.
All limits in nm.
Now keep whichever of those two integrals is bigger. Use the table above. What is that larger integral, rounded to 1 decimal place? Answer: 66.2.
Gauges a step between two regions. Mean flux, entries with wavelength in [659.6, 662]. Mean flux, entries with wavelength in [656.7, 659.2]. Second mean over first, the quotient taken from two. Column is 1.01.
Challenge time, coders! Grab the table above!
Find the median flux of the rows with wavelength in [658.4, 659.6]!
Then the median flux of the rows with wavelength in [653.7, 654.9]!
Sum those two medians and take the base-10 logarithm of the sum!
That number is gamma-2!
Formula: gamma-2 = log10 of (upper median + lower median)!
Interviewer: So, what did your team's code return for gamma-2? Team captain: 1.60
